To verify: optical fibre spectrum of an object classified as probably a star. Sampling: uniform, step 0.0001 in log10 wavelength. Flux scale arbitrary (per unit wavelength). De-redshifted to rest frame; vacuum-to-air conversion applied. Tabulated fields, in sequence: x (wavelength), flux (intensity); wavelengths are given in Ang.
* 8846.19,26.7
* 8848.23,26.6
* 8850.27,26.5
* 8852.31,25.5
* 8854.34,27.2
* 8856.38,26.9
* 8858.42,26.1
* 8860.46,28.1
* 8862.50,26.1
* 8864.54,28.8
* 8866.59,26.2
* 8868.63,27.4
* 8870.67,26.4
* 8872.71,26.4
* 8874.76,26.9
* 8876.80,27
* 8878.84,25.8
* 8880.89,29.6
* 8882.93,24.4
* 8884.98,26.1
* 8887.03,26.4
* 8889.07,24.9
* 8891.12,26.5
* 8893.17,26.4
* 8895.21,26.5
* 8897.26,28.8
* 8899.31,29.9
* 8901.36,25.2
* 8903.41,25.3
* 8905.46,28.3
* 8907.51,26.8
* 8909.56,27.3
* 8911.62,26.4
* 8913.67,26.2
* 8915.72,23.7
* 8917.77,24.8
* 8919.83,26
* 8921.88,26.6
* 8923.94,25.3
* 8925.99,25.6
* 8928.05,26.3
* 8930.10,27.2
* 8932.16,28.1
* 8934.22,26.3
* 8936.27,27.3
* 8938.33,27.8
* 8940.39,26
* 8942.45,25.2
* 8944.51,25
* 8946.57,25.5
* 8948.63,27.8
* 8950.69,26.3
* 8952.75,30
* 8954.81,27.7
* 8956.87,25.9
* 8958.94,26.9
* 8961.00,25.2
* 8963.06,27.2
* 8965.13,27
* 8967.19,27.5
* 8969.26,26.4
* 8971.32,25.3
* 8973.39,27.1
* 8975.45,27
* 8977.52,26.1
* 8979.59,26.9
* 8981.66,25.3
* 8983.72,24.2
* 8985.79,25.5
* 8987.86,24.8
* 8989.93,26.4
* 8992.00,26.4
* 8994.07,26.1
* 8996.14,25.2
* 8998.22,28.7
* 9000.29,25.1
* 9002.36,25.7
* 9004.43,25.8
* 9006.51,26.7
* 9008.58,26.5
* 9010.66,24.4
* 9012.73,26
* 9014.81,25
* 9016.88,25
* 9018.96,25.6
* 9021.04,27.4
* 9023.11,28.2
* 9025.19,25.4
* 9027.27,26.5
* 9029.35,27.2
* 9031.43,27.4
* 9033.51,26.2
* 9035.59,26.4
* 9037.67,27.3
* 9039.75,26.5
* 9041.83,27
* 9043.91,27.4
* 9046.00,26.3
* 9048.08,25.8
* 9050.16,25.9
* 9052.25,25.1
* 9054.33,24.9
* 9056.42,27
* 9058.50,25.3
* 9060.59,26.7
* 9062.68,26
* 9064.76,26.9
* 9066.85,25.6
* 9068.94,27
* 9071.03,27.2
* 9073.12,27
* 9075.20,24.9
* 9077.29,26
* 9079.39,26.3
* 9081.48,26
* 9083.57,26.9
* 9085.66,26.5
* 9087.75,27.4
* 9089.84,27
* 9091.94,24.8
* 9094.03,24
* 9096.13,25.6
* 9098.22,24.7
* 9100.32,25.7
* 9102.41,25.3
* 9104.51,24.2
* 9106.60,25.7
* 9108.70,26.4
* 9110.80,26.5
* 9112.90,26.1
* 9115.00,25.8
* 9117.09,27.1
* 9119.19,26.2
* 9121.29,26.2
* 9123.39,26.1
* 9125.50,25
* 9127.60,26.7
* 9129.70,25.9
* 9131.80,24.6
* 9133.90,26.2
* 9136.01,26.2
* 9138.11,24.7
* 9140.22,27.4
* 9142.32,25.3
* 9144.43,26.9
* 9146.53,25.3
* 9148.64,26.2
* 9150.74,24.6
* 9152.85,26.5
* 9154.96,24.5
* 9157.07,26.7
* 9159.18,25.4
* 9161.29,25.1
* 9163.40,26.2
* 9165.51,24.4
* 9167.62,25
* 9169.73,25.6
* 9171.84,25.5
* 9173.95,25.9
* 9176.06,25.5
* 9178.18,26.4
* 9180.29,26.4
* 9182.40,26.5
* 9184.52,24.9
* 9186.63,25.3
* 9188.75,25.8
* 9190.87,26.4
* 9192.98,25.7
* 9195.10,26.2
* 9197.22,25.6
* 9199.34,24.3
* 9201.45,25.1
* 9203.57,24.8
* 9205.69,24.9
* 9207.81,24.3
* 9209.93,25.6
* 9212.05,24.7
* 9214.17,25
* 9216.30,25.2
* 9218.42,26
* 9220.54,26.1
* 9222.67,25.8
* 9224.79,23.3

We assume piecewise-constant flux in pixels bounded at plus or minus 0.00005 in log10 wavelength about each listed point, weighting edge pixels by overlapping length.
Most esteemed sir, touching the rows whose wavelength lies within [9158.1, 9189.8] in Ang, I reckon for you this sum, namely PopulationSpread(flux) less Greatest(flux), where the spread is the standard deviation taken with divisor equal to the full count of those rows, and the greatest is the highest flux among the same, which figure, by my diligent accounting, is -25.9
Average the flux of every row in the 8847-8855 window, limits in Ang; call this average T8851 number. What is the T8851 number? 26.4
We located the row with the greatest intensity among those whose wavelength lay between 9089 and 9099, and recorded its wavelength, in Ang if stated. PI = 9089.84 Ang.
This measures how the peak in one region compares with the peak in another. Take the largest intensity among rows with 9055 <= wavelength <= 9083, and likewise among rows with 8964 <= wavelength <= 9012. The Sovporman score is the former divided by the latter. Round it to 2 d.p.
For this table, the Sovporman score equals 0.95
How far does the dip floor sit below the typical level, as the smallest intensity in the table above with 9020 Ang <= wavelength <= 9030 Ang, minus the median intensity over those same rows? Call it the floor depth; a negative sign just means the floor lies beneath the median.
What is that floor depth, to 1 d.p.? -1.8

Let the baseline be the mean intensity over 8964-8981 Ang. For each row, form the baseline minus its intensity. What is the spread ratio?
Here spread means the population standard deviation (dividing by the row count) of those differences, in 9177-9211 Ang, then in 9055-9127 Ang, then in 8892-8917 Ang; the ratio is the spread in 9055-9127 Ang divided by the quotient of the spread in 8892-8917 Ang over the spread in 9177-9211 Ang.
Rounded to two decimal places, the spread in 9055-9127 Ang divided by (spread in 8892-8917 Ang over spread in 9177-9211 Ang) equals 0.39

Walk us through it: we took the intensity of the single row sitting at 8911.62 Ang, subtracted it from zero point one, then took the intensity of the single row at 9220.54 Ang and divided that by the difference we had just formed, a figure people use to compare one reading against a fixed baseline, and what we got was -0.99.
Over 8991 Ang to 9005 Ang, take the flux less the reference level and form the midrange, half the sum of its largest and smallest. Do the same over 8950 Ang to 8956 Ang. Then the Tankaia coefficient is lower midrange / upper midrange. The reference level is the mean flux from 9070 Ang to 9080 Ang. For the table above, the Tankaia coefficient 3.0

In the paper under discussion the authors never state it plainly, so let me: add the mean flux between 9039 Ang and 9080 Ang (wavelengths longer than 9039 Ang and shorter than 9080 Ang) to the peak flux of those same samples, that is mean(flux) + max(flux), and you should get 53.6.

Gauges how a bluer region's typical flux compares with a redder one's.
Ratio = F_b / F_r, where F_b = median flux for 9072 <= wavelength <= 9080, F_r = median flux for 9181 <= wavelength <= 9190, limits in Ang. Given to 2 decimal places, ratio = 1.02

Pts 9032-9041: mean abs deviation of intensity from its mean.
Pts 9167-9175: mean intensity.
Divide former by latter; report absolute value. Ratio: 0.014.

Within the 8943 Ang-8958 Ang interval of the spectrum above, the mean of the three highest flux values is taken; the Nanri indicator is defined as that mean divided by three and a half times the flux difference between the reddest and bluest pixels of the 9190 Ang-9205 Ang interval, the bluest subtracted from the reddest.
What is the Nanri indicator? -5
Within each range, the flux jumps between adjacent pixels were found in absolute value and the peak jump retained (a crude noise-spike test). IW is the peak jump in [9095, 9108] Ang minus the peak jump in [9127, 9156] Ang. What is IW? -1.2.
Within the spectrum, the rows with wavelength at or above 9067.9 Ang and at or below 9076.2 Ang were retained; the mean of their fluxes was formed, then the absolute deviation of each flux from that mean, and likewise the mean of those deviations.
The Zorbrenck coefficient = 0.81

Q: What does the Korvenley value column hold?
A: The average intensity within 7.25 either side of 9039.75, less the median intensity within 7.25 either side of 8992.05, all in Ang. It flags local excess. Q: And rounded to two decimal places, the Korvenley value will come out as 0.63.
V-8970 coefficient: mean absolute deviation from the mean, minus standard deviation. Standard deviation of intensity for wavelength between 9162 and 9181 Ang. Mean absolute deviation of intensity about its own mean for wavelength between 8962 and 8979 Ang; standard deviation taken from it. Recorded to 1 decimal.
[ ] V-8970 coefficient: -0.1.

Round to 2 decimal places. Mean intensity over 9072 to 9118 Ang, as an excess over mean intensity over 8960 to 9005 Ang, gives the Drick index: -0.23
